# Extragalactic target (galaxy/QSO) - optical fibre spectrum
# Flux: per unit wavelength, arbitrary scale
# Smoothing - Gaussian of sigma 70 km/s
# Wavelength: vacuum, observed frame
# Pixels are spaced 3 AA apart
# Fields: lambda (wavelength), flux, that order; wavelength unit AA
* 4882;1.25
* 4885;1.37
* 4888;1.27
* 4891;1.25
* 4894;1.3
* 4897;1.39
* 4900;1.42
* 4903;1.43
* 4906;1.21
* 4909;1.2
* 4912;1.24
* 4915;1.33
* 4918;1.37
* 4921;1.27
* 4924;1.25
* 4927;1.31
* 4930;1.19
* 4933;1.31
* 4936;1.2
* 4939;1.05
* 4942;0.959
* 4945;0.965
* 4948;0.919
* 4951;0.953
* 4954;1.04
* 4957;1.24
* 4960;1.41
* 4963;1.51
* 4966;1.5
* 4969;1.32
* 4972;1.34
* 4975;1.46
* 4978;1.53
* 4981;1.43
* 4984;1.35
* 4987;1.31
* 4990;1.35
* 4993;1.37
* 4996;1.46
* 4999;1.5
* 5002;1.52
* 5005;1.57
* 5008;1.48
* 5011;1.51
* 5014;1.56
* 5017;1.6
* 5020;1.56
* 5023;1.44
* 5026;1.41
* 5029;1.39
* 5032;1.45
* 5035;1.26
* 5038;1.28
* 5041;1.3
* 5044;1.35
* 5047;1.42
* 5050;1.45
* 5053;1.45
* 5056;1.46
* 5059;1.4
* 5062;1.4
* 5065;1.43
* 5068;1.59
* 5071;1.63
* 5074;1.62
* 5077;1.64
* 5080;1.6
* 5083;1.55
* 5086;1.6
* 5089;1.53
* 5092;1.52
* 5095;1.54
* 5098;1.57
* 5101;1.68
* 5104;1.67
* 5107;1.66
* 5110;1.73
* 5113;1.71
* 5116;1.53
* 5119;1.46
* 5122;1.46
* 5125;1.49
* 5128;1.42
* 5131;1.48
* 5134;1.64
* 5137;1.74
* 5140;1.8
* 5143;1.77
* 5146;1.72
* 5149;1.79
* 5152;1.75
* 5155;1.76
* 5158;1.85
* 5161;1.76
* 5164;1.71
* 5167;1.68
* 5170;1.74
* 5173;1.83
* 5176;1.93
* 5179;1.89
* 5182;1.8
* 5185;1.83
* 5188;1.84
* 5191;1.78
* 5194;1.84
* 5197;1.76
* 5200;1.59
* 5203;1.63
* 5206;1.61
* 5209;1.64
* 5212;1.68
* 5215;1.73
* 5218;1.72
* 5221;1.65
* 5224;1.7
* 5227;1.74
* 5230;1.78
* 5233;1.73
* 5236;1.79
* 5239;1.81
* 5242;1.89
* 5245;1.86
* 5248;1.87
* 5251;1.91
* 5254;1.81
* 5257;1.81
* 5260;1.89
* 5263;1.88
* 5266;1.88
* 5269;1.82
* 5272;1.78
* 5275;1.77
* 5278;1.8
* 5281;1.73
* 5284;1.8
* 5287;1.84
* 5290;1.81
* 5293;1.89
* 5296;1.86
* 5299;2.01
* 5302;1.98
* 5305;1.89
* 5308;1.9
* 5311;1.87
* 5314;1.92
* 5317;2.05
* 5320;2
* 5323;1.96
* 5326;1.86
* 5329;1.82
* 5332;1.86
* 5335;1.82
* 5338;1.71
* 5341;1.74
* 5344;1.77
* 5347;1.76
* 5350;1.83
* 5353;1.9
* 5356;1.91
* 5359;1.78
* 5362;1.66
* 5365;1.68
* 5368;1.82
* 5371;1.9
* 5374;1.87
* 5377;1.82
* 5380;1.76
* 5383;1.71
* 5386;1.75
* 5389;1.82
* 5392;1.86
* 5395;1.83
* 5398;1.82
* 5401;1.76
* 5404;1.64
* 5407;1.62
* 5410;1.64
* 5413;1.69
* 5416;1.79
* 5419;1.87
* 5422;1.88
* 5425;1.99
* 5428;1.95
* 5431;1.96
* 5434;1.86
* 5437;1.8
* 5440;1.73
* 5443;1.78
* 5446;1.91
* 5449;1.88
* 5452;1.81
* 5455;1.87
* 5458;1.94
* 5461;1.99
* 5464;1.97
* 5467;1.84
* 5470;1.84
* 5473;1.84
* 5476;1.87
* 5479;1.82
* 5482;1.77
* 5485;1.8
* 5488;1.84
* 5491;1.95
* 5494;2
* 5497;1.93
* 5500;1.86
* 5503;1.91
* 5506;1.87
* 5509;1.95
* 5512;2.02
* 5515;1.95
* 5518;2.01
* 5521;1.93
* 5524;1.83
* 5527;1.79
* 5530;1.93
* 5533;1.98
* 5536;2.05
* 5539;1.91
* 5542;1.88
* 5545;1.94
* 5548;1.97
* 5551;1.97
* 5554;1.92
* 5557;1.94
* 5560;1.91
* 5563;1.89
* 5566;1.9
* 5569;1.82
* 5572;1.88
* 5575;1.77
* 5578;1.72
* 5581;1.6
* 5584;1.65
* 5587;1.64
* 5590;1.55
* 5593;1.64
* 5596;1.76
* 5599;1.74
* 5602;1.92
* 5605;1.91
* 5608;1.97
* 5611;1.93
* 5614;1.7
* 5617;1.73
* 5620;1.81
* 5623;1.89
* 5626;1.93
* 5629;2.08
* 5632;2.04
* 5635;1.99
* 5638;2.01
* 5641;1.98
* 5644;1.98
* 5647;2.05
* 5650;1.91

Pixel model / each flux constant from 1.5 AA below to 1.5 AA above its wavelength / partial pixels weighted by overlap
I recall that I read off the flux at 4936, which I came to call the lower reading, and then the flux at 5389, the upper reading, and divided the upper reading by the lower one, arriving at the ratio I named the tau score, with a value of 1.52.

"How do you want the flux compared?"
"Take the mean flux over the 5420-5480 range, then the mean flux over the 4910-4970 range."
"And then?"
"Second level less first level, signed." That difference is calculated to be -0.66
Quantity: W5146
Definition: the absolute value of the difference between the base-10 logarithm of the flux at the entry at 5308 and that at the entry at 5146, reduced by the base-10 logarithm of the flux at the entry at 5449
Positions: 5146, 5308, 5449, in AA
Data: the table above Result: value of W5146 -0.23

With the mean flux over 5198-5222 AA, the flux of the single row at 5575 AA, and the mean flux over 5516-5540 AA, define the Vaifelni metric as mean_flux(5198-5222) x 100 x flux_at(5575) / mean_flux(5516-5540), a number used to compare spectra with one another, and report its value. 152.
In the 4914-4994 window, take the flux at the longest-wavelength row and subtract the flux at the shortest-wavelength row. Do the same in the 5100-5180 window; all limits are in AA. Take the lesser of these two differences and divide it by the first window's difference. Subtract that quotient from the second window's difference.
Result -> -1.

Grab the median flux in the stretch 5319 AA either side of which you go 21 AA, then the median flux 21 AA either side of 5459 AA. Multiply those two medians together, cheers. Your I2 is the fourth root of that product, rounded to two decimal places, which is 1.37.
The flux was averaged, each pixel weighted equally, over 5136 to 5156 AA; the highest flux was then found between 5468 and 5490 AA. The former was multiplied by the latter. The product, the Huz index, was 3.29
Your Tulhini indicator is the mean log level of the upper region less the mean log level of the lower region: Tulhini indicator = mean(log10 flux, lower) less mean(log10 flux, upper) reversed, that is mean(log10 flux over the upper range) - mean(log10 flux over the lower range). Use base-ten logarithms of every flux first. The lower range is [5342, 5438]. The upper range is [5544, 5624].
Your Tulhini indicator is 0.003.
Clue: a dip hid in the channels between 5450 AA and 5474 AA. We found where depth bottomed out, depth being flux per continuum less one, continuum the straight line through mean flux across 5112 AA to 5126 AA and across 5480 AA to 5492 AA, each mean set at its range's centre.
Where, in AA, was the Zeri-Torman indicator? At 5452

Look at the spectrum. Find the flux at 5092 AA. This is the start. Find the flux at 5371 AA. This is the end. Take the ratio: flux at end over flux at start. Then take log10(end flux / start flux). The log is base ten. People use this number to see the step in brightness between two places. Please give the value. 0.10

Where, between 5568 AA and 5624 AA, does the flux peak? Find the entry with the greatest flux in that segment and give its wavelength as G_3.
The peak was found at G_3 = 5608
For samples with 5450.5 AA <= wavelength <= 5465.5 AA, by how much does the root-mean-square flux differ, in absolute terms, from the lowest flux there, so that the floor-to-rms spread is 0.107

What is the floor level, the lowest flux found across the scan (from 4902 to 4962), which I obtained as 0.919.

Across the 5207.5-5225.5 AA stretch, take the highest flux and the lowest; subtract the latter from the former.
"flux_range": 0.090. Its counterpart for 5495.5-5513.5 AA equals 0.160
